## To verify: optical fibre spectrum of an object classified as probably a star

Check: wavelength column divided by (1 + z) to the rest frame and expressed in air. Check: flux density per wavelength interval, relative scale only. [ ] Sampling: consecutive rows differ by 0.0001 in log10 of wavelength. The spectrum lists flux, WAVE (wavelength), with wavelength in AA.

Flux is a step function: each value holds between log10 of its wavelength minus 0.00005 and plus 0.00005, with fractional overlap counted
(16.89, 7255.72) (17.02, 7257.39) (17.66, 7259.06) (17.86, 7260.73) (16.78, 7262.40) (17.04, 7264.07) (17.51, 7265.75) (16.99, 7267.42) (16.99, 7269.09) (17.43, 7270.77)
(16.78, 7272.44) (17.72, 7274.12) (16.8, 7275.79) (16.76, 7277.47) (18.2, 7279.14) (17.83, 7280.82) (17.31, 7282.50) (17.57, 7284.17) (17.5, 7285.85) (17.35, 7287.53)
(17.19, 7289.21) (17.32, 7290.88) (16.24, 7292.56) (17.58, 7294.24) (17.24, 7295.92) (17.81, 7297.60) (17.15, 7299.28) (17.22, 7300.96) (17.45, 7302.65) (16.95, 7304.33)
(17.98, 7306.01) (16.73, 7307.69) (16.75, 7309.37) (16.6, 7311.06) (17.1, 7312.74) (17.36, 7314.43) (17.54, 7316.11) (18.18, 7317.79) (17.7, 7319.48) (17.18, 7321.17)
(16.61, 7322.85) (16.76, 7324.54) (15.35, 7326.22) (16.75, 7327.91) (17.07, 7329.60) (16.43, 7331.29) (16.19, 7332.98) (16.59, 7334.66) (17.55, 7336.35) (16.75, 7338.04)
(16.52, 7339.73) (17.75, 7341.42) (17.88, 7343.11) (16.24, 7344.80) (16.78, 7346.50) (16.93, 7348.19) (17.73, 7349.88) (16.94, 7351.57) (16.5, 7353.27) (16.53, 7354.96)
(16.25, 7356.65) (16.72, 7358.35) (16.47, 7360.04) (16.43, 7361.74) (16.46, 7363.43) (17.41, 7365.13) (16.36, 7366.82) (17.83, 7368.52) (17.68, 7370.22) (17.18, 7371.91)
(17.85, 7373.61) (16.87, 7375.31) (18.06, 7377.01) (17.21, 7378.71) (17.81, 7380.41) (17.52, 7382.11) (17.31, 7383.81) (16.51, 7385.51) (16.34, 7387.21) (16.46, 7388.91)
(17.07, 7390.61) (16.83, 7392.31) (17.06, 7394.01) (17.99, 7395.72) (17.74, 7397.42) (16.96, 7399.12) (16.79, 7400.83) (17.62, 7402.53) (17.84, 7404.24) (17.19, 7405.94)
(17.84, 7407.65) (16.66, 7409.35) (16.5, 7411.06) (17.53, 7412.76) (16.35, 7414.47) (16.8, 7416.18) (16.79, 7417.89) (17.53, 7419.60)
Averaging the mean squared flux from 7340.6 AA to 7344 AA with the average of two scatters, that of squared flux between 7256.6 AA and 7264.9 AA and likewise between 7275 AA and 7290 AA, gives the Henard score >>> 166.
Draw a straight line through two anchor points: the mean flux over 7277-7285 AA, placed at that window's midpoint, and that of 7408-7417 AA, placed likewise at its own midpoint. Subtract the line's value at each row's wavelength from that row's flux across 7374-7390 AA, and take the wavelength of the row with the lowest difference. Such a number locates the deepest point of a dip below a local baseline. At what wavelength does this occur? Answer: 7387.21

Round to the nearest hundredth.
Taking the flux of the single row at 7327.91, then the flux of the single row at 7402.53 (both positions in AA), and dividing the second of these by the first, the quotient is 1.05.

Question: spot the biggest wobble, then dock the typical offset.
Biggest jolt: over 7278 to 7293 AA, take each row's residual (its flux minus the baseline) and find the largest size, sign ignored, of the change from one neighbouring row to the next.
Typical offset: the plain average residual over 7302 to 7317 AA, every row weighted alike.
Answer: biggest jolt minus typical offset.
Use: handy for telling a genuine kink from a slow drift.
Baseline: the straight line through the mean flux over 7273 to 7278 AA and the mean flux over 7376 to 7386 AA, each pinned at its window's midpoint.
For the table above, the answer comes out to 1.11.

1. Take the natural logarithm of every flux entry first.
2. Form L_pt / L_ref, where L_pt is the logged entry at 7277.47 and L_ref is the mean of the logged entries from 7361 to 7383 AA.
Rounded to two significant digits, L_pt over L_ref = 0.99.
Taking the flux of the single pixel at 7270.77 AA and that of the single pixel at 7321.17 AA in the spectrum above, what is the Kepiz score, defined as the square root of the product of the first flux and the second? 17.3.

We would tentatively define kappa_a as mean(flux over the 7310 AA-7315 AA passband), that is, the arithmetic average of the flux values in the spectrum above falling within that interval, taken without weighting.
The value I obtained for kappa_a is 17.0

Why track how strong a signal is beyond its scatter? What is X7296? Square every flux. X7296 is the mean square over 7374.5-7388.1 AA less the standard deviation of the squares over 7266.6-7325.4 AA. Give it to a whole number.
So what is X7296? 280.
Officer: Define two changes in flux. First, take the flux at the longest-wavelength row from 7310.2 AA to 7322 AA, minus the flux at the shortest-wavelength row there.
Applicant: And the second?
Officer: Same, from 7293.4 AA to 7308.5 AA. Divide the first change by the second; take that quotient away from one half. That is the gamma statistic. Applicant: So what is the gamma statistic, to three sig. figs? 1.18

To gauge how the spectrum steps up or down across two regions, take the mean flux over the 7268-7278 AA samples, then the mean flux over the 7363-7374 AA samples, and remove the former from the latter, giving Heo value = 0.2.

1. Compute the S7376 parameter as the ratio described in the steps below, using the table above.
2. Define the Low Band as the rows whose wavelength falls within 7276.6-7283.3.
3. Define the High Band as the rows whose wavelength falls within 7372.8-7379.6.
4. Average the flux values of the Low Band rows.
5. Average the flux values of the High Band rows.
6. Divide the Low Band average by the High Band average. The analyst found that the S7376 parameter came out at 1.00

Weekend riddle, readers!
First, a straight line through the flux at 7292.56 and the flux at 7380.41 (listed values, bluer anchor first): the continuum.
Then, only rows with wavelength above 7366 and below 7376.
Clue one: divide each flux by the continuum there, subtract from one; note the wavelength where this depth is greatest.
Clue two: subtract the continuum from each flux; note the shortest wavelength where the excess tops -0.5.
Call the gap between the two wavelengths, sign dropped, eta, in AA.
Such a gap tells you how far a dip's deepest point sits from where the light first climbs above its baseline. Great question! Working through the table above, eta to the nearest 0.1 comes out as 1.7 AA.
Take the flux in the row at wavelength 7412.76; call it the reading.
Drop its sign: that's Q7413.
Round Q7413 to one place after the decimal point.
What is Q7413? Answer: 17.5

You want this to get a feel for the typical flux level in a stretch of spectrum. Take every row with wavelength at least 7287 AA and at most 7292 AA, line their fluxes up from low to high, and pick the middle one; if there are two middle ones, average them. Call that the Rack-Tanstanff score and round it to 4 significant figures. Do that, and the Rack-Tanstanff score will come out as 17.32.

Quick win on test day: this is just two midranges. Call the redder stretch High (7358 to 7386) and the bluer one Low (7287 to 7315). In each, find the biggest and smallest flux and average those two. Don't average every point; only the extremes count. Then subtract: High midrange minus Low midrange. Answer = 0.10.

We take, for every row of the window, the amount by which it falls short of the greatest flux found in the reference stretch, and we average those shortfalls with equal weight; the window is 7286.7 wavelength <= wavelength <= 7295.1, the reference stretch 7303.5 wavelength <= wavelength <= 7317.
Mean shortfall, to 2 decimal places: 0.84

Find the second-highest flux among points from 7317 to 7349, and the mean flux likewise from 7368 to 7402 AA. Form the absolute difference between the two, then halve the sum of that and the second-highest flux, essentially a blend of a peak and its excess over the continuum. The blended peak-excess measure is 9.25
